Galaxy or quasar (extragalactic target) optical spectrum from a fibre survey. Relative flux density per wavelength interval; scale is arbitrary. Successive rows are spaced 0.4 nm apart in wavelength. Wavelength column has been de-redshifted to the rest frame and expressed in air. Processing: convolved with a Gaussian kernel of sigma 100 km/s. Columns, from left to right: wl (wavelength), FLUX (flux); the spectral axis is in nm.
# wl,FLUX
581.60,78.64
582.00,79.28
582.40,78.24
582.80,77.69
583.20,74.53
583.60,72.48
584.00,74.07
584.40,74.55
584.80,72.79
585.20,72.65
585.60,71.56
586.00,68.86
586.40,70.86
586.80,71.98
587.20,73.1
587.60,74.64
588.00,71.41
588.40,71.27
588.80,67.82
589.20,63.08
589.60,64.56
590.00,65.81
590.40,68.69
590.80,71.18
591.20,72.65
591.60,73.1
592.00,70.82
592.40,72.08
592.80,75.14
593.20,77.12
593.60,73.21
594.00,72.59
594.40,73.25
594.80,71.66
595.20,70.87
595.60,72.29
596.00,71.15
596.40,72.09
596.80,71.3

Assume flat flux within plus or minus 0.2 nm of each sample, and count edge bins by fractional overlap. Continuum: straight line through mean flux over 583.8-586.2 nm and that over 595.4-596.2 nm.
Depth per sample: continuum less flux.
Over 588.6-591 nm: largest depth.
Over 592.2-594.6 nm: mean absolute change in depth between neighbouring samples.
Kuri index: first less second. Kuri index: 7.0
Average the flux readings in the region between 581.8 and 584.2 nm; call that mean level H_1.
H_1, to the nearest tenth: 76.0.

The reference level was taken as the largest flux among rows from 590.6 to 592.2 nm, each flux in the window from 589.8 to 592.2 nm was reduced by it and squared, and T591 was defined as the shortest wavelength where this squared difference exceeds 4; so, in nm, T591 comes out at 590.00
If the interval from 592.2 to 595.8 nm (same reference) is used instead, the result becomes 592.80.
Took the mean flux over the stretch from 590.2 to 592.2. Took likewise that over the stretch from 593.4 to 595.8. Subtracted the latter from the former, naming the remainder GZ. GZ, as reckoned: -1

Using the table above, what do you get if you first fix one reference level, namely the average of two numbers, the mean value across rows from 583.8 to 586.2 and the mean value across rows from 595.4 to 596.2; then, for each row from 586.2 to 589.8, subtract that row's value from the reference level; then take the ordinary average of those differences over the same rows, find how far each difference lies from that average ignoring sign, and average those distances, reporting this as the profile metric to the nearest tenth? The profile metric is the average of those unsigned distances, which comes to 3.1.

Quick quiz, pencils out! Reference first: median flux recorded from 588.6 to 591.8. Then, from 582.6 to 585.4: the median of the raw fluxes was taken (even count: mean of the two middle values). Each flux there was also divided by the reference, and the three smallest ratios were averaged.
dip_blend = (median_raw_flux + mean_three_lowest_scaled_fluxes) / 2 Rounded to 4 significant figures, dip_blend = 37.57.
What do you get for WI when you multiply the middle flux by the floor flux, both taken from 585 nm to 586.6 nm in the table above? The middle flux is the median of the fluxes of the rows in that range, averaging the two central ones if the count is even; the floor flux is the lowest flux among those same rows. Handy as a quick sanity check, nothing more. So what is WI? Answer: 4904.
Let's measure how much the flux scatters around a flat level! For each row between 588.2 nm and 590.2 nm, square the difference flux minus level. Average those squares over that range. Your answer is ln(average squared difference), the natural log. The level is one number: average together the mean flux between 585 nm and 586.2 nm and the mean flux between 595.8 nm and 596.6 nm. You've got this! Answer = 3.4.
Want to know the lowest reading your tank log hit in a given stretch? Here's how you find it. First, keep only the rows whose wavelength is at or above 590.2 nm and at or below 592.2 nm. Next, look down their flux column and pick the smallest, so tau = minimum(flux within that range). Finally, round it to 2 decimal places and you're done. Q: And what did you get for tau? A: 68.69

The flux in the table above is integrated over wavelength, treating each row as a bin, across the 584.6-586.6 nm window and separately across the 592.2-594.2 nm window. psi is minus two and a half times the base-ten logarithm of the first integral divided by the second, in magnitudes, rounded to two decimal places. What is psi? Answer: 0.04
